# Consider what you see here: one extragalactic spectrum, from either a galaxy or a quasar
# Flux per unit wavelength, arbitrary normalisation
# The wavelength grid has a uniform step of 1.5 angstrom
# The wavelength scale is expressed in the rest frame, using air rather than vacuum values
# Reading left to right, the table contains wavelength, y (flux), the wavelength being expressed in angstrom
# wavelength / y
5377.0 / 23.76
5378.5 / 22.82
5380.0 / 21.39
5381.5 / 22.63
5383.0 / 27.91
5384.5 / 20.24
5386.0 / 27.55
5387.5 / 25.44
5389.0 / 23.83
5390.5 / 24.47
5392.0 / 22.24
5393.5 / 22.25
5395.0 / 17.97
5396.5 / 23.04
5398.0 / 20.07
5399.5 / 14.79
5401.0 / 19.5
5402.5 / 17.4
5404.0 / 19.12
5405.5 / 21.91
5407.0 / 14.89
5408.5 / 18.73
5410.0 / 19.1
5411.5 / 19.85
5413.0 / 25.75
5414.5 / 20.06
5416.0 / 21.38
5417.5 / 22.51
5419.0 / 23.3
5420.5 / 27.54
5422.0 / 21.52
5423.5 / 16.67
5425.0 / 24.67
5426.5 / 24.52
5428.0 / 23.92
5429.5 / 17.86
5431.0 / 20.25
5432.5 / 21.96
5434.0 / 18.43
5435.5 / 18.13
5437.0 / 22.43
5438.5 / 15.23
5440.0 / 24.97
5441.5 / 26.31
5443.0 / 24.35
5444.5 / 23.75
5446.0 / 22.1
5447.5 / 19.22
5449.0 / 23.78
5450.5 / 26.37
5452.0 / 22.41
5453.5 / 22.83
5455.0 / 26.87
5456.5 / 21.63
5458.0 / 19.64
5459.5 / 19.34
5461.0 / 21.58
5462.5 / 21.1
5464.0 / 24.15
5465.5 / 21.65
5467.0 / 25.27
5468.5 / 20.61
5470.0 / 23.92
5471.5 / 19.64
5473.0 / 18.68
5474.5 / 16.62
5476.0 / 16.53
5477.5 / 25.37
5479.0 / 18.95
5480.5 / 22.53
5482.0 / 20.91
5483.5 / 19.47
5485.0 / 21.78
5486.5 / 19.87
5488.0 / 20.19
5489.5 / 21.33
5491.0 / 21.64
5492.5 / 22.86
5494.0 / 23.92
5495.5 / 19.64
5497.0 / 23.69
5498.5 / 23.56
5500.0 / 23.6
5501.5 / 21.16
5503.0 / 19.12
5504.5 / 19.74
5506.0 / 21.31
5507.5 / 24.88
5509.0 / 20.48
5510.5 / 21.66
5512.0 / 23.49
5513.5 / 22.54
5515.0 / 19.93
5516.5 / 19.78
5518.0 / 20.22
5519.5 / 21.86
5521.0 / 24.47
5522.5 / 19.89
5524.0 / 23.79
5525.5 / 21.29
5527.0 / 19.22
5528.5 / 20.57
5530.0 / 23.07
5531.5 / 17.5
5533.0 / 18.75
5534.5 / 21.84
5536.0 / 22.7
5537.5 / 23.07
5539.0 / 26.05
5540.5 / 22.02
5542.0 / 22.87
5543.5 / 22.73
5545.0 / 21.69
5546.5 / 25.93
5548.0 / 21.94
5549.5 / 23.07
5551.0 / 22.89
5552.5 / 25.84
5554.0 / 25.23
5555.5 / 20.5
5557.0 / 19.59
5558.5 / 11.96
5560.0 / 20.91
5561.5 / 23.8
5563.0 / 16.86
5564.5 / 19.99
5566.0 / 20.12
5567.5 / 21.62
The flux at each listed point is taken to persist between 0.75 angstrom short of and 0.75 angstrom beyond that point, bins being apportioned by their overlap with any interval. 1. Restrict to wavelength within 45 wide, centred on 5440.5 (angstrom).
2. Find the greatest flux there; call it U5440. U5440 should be 27.54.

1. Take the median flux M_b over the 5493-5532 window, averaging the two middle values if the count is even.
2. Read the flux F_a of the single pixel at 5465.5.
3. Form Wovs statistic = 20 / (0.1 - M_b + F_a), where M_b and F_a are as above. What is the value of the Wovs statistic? 44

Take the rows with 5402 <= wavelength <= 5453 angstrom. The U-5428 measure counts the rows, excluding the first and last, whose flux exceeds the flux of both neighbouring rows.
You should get 8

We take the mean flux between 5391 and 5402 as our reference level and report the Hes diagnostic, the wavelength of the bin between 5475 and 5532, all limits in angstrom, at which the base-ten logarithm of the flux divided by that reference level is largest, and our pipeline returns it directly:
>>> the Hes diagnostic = 5477.5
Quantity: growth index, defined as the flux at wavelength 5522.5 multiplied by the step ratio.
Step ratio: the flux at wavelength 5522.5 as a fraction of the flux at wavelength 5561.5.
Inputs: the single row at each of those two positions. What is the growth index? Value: 17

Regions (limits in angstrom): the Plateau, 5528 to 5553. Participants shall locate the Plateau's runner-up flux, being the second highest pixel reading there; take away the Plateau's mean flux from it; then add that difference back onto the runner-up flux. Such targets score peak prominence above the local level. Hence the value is 29.4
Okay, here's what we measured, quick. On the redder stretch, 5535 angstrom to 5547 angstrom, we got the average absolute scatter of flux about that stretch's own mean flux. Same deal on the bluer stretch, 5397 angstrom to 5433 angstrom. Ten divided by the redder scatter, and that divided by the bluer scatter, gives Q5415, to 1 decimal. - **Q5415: 3.0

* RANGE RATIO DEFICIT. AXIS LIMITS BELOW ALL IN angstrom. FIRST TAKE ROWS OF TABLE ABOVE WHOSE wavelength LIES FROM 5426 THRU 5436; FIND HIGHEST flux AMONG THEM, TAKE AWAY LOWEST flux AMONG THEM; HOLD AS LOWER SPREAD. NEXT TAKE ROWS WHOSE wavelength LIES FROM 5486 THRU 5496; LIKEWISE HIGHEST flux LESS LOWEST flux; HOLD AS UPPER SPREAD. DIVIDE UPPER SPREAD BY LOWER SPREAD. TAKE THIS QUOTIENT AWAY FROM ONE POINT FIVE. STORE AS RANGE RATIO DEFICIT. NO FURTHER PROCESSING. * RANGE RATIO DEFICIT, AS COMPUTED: 0.86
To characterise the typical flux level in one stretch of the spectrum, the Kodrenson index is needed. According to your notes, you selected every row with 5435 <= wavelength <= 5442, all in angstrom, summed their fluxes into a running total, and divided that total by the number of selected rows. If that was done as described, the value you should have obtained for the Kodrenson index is 21.4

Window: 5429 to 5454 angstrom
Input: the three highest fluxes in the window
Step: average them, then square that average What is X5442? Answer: 670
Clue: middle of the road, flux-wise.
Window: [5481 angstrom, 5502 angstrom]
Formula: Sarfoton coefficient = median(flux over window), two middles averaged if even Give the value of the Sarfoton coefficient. 21.5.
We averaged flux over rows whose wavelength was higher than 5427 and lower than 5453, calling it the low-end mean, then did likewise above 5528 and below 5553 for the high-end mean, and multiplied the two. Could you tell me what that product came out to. 492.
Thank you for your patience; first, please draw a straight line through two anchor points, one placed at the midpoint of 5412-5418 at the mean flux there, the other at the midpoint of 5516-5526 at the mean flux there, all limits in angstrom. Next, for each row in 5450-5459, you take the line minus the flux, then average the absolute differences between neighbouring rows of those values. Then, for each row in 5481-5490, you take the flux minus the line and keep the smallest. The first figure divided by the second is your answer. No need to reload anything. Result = -1.29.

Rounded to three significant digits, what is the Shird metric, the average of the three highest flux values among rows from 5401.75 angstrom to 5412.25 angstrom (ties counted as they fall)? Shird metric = 20.3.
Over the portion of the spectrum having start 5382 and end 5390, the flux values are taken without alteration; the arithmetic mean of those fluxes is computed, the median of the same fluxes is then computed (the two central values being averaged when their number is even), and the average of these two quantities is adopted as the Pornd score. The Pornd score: 25.2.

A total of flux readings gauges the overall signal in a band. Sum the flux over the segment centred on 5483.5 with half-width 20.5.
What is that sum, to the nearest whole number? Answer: 577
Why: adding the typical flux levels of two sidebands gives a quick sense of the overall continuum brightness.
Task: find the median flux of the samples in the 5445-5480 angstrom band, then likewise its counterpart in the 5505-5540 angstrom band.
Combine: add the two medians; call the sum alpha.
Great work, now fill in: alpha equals 43.3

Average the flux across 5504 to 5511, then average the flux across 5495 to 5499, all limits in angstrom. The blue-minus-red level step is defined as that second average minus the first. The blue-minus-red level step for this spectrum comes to 0.7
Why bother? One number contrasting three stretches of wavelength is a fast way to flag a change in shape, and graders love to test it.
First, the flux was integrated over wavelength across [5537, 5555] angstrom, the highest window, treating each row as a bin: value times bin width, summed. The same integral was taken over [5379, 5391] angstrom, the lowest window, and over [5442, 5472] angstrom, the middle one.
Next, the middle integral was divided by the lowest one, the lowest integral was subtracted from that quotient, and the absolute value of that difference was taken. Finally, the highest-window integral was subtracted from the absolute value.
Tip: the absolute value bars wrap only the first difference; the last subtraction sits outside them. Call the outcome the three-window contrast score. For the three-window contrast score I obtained -137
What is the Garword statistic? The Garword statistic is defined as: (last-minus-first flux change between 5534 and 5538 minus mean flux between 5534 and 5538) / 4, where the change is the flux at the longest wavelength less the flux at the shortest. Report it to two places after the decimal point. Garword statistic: -5.33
